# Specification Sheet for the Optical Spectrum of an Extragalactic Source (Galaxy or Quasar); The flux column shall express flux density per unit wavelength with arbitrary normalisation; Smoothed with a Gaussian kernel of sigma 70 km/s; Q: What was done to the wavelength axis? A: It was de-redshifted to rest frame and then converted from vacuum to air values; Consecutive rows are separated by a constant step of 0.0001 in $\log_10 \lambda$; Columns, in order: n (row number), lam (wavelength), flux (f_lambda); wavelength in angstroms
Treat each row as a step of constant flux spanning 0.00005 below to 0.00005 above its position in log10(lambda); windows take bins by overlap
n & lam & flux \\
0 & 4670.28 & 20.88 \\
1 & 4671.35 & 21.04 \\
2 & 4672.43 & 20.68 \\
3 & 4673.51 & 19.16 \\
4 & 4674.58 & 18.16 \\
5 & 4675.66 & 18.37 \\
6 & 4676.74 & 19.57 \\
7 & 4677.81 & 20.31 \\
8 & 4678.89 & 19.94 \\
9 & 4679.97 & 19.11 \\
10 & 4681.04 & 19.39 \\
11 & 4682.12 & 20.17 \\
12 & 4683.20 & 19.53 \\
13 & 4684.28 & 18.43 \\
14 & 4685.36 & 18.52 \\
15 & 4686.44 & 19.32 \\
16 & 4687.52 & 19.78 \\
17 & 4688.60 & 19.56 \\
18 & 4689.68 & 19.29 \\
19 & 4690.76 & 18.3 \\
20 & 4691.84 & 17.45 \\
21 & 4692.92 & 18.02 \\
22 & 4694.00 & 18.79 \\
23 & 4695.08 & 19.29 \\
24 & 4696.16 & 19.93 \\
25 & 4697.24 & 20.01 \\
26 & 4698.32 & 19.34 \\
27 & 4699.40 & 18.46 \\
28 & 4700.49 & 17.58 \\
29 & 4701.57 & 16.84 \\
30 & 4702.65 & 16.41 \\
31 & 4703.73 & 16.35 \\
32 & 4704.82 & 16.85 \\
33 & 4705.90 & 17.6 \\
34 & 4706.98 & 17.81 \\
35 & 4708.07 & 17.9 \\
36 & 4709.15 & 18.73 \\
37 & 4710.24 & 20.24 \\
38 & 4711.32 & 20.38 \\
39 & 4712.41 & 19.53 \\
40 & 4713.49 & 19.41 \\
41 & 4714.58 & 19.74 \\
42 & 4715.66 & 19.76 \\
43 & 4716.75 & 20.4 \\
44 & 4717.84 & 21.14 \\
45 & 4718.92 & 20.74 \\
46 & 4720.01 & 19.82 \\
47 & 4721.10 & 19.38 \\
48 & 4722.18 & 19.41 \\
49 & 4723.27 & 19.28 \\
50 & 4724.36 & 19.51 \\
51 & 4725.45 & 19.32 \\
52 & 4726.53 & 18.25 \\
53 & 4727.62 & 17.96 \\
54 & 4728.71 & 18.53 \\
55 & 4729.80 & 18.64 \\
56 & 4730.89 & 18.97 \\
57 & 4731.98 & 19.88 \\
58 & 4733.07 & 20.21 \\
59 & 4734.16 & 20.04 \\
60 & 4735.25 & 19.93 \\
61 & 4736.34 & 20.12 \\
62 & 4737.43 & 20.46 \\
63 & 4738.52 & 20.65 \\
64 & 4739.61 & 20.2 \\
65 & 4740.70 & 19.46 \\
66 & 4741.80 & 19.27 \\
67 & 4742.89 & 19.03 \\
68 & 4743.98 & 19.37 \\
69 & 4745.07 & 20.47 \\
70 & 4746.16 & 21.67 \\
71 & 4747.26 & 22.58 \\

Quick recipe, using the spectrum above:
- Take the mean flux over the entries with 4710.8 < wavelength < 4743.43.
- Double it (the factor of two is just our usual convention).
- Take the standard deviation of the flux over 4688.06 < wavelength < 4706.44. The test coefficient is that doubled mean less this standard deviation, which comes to 38.1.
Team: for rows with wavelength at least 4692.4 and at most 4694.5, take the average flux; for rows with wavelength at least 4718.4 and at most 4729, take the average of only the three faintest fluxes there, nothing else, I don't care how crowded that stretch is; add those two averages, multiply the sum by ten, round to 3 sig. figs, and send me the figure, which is 367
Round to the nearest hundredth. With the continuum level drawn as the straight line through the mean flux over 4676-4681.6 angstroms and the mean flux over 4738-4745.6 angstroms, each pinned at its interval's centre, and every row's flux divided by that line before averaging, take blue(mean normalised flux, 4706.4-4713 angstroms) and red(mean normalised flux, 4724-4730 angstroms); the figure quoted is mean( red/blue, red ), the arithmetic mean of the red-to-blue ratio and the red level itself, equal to 0.96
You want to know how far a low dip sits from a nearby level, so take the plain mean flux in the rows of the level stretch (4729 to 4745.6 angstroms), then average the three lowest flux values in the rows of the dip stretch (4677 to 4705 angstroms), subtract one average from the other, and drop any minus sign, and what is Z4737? 3.2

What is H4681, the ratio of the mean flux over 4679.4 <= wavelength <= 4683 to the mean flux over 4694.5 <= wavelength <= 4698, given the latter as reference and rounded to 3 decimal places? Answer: 0.991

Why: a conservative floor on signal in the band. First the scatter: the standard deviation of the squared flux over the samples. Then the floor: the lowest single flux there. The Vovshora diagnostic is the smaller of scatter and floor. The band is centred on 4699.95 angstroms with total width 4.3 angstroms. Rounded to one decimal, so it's 16.8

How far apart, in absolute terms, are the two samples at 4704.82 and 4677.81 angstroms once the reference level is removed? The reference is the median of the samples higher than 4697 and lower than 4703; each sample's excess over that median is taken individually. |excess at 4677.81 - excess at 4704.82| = 3.5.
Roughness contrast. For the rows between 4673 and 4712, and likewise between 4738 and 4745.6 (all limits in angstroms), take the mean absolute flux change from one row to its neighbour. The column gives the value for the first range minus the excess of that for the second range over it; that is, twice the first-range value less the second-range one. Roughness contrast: 0.69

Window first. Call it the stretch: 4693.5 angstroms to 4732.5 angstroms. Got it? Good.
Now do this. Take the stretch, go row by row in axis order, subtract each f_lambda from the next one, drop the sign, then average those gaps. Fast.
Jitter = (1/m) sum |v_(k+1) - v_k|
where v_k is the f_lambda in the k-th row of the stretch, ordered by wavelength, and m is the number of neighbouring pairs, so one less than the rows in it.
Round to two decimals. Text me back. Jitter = 0.49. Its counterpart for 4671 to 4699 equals 0.64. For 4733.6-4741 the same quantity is 0.34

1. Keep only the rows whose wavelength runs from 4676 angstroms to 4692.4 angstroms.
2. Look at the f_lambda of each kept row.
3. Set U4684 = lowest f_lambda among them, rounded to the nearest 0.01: 17.45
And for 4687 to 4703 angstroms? 16.41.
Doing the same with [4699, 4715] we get 16.35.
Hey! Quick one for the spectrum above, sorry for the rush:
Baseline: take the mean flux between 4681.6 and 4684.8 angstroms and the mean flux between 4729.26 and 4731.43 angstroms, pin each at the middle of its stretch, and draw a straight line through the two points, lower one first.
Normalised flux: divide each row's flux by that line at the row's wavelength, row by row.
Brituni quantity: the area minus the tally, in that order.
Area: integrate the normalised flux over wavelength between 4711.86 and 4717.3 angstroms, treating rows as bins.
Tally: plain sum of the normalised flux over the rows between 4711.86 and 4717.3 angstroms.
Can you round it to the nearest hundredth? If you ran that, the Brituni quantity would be 0.45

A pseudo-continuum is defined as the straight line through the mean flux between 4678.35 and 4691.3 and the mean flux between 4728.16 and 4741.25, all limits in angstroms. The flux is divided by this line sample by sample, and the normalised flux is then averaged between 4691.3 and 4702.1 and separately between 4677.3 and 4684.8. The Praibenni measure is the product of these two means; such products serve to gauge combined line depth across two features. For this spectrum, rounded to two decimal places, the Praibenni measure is 0.97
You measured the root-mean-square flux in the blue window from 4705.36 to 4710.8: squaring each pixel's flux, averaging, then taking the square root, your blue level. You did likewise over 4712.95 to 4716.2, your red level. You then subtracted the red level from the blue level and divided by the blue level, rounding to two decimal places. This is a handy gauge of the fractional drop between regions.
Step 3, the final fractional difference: -0.06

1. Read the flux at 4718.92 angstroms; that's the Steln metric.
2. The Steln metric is 20.74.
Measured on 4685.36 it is 18.52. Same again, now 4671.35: 21.04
